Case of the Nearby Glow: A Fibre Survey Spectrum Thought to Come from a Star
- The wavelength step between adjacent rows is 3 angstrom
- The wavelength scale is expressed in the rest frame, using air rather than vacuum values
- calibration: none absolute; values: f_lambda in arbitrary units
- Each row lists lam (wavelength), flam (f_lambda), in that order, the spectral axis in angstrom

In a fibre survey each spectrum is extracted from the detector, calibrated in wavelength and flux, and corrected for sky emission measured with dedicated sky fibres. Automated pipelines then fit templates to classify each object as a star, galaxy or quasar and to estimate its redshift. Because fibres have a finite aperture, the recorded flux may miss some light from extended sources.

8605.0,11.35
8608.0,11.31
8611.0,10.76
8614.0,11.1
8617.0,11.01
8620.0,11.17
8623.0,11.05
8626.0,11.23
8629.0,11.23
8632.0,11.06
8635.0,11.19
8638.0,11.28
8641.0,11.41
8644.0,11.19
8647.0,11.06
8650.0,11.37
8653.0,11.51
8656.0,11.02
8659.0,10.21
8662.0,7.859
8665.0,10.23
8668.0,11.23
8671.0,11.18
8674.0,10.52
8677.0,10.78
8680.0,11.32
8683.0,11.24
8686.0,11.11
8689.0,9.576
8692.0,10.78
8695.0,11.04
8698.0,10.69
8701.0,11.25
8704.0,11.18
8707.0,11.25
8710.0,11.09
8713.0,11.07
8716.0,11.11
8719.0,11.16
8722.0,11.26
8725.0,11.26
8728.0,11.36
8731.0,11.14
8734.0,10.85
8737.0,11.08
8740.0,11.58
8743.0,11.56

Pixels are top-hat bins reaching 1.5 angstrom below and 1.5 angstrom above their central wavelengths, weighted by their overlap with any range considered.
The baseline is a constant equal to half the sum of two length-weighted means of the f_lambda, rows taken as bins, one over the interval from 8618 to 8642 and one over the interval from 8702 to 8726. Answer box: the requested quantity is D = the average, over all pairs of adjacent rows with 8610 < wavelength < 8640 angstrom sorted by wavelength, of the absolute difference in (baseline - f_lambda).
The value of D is 0.14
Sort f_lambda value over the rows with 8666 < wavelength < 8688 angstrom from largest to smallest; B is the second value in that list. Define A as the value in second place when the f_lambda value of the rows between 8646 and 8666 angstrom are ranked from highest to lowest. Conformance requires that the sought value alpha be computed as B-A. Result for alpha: -0.13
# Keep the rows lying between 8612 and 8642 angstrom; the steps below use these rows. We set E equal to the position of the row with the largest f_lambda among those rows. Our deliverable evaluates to 8641.0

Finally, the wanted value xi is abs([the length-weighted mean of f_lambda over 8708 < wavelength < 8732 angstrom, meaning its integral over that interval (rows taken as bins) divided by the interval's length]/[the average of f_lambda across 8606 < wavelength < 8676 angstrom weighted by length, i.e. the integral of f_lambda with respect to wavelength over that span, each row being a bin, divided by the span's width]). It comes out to 1.024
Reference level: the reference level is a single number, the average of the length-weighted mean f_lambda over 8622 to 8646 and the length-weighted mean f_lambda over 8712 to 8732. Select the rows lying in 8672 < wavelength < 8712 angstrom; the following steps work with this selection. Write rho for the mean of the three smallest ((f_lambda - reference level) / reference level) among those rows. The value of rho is -0.08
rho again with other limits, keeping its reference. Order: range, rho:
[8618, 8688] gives -0.16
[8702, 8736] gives -0.02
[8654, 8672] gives -0.16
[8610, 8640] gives -0.02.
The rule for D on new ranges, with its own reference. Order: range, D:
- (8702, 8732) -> 0.08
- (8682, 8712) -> 0.48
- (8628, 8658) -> 0.20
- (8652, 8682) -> 0.95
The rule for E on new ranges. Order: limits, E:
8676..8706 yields 8680.0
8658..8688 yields 8680.0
